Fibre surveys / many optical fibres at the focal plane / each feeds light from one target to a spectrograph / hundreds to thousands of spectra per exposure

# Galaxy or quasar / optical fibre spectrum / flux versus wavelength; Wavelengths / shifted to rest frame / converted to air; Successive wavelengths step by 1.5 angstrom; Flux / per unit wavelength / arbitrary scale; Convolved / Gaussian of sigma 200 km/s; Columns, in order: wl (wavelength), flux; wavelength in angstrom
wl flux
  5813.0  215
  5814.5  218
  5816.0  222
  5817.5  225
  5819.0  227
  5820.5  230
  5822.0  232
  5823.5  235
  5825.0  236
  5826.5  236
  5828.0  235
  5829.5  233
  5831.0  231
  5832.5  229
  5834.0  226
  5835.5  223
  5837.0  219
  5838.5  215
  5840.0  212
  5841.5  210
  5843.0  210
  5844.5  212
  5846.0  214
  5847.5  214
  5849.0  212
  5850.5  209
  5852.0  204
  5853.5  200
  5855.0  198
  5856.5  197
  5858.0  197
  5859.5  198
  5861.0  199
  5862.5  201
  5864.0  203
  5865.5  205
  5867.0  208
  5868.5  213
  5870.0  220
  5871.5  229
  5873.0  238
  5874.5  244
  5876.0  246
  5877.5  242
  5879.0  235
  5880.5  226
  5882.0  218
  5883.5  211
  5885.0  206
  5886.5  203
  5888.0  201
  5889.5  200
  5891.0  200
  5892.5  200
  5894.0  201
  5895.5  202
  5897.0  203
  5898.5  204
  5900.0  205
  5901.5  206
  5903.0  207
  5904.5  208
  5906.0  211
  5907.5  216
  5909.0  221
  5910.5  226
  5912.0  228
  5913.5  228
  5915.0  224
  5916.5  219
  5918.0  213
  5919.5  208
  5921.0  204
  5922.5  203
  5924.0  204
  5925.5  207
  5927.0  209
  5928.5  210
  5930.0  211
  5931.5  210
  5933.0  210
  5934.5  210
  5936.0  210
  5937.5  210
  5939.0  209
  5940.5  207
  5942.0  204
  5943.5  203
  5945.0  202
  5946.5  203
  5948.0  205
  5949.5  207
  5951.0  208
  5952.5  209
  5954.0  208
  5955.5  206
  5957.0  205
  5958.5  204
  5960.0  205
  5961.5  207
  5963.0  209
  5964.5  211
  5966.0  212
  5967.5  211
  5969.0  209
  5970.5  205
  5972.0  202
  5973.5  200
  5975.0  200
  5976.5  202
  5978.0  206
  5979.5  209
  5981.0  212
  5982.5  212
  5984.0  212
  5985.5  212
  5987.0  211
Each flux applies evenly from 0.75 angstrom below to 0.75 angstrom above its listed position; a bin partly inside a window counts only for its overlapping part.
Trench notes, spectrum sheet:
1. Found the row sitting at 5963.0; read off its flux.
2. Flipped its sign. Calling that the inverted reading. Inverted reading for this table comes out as -209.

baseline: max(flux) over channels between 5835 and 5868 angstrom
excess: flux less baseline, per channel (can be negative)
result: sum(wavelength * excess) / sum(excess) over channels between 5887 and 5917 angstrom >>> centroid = 5895.9 angstrom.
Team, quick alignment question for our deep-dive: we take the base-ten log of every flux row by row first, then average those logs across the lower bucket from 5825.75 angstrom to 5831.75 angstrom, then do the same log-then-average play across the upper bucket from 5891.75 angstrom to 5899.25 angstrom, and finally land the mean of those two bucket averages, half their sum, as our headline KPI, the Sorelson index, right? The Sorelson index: 2.34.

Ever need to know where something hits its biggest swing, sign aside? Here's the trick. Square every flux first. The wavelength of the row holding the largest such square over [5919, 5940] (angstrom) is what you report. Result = 5930.0 angstrom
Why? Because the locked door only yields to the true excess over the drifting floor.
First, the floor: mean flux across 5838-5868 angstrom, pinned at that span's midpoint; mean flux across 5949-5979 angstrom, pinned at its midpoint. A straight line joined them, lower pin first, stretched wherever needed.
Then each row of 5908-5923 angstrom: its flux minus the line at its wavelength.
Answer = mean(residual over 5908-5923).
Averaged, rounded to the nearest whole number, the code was 11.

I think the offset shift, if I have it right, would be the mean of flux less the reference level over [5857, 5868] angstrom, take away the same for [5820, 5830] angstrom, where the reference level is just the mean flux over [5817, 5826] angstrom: -32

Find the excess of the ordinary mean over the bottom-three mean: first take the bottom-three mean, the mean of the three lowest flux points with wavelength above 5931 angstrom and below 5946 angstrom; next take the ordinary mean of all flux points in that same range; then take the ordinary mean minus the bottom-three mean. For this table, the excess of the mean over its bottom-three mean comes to 4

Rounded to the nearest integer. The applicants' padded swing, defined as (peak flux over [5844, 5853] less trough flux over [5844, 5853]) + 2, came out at 12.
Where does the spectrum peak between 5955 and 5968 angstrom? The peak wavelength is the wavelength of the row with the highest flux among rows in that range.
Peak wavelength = 5966.0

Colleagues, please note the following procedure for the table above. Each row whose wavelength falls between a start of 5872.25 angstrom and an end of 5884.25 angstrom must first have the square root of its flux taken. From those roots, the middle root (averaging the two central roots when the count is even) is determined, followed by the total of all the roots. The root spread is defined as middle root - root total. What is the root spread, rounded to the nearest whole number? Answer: -107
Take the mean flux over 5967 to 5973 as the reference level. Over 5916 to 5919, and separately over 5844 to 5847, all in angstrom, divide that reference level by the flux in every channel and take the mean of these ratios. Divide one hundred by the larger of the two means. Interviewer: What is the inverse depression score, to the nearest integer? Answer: 103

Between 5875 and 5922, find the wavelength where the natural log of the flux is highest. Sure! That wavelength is 5876.0 angstrom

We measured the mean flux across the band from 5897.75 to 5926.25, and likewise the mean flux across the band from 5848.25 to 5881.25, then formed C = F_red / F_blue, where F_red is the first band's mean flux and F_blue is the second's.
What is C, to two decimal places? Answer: 0.99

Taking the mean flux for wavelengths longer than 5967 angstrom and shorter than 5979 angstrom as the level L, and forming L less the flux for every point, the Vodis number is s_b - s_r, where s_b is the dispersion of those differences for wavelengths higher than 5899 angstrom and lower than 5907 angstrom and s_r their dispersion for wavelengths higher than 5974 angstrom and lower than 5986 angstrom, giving -3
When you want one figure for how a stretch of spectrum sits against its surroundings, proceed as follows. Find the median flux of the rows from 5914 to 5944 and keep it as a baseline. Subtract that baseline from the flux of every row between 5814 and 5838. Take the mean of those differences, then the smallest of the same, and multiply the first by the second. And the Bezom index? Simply 162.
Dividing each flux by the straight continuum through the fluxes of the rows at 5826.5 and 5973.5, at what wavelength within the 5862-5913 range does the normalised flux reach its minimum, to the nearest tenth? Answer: 5862.5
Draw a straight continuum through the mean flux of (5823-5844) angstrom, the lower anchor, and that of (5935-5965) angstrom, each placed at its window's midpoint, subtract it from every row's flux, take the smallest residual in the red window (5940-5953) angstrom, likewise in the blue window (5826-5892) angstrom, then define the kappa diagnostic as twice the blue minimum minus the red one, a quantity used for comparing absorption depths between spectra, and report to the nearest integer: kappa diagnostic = -43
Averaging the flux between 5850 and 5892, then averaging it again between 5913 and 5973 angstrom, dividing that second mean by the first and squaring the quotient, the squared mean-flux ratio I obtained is 0.96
